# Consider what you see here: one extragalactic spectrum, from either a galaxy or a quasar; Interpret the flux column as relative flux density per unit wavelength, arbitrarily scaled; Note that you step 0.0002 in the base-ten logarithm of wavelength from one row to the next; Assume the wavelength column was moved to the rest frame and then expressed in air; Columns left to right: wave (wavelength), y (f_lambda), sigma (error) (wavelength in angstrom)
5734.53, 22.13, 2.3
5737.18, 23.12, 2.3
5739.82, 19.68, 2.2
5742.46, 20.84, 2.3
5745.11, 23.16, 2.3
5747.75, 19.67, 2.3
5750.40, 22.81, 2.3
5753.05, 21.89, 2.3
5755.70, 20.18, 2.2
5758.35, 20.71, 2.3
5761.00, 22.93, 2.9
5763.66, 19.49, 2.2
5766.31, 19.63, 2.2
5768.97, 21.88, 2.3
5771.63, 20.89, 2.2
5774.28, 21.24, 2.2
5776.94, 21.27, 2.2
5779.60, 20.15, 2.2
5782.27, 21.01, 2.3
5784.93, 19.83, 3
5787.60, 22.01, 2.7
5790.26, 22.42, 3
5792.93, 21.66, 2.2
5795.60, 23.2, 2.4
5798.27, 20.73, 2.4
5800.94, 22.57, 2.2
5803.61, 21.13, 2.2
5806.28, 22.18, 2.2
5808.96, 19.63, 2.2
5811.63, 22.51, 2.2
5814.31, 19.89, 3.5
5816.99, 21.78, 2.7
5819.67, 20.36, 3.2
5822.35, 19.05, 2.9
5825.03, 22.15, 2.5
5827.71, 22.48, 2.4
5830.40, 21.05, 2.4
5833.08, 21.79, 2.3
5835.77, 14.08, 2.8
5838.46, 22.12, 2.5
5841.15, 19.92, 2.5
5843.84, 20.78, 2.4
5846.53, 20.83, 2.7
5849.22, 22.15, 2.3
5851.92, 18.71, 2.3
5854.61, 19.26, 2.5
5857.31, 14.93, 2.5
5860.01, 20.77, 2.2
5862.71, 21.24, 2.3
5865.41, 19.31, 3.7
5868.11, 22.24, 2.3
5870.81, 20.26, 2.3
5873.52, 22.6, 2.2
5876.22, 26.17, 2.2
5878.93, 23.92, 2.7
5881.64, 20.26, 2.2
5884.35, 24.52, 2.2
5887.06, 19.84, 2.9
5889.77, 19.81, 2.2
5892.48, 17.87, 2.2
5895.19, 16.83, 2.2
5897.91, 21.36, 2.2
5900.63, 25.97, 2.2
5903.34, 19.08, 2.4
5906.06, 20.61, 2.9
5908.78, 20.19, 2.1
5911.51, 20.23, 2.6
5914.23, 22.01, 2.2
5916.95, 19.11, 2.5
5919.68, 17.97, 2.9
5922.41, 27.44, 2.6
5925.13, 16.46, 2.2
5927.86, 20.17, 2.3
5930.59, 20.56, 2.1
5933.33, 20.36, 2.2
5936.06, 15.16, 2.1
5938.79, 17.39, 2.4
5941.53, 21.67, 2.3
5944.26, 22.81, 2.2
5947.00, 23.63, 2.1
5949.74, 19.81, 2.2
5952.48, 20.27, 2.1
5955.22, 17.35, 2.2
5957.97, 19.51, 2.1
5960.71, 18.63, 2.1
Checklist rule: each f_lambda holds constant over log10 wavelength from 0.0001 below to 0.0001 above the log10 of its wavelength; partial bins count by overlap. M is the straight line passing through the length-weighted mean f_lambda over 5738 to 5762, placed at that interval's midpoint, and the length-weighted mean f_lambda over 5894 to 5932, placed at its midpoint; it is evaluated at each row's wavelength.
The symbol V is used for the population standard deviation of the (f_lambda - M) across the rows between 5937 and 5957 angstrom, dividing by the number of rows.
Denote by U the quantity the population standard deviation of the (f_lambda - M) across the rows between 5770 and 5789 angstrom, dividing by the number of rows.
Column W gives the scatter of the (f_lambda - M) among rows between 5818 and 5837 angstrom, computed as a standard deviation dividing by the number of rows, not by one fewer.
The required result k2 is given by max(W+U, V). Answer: 3.4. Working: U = 0.7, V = 2.28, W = 2.7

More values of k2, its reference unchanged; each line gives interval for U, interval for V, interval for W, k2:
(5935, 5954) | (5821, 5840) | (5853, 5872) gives 5.0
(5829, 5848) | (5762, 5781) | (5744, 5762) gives 3.9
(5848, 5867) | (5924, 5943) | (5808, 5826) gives 3.4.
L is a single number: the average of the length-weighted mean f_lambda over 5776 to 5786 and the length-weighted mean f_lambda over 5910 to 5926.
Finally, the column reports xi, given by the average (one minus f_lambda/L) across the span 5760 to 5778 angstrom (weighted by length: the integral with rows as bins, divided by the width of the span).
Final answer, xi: -0.02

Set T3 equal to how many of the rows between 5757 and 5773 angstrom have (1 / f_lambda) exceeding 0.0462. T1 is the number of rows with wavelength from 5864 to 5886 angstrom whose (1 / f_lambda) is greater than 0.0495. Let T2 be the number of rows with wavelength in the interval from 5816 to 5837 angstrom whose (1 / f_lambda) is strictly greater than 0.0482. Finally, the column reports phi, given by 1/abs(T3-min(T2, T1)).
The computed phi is 0.3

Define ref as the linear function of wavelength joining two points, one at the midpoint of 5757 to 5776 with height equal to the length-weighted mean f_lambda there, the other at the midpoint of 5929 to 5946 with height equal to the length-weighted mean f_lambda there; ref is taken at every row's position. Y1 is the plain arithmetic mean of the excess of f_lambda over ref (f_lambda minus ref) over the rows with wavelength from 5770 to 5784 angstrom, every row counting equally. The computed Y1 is 0.0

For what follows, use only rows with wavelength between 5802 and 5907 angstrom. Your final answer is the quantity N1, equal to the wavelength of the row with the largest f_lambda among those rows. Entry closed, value 5876.22 angstrom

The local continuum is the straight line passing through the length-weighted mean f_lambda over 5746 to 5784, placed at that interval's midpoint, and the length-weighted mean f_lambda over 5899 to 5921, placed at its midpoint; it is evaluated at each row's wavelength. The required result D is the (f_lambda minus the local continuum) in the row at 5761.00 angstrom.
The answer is 1.9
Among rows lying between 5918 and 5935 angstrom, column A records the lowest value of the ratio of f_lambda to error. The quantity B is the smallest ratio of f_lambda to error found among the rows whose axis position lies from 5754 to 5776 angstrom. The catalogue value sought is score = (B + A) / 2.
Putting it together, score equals 7.05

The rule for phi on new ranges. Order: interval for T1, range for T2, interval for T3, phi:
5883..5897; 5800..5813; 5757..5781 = 0.2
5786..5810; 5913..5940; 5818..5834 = 0.5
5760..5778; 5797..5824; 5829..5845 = 0.5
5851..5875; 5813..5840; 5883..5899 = 1.0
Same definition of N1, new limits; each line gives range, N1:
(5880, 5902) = 5900.63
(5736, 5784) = 5745.11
